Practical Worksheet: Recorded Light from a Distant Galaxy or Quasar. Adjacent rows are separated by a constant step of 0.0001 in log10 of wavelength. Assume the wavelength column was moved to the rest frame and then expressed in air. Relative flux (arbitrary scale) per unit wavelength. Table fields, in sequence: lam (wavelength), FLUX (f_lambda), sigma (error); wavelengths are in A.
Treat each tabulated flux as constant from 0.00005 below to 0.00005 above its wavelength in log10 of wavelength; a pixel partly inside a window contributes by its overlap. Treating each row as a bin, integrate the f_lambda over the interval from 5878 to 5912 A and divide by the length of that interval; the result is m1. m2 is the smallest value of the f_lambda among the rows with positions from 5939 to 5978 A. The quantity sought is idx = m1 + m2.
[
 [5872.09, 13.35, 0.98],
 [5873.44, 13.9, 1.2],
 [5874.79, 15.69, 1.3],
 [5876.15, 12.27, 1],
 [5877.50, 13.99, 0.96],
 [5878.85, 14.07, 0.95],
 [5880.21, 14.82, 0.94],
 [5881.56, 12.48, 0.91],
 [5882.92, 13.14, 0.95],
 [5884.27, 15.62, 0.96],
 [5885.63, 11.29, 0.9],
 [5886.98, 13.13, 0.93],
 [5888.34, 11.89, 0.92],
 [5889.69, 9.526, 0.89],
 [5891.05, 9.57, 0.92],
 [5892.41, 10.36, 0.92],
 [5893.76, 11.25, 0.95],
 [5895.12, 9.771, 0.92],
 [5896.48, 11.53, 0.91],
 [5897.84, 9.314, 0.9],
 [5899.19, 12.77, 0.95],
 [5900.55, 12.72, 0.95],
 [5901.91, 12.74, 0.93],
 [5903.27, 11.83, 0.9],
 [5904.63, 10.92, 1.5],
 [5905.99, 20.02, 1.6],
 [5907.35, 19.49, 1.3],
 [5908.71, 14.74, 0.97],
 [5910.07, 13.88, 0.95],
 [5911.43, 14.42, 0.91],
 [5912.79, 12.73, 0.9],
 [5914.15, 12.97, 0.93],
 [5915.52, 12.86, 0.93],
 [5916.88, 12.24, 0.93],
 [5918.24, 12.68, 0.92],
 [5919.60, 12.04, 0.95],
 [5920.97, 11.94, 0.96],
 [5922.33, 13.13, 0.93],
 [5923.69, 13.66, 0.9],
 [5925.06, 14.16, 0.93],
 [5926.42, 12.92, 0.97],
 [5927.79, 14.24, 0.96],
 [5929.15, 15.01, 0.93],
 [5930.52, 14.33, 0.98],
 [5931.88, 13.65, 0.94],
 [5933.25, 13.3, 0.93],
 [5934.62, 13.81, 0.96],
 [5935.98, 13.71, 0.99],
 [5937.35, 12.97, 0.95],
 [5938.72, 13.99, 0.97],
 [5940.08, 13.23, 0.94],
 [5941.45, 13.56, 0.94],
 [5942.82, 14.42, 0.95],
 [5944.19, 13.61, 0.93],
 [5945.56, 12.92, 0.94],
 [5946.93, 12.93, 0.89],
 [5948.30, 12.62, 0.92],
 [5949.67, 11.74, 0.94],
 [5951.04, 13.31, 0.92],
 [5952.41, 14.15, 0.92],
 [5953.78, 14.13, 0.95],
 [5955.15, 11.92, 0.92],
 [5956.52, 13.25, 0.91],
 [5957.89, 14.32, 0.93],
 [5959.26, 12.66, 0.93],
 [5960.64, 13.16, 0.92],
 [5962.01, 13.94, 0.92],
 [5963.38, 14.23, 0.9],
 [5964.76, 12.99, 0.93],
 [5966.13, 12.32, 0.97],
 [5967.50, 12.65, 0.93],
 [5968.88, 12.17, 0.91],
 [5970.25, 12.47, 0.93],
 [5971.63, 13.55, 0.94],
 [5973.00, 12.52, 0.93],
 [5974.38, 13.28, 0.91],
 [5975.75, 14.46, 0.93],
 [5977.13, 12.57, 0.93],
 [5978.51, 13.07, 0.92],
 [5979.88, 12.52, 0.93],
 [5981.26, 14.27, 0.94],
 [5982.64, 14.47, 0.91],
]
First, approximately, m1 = 12.9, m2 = 11.74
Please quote 25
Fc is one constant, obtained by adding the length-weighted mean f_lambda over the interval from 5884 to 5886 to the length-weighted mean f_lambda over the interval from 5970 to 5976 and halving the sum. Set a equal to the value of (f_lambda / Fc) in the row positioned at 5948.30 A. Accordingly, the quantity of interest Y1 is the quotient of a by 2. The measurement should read 0.48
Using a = 0.95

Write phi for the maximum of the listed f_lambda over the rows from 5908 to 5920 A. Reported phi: 14.74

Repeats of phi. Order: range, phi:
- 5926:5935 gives 15.01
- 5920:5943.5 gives 15.01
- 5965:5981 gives 14.46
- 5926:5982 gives 15.01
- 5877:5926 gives 20.02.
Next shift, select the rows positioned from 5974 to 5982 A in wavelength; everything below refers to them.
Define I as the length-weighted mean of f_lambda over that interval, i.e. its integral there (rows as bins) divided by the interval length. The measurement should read 13.4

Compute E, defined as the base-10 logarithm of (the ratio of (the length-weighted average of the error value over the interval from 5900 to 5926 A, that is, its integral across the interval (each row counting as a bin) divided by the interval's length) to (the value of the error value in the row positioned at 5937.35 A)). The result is 0.029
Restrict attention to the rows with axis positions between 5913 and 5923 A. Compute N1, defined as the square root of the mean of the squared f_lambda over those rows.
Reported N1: 12.6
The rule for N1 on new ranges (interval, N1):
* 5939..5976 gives 13.2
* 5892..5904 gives 11.4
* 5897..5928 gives 13.6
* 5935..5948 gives 13.5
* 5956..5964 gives 13.6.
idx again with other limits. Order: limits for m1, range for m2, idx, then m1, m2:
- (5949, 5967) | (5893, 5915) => 23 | 13.2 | 9.314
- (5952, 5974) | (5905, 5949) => 25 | 13.1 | 11.94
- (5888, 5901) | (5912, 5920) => 23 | 10.8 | 12.04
